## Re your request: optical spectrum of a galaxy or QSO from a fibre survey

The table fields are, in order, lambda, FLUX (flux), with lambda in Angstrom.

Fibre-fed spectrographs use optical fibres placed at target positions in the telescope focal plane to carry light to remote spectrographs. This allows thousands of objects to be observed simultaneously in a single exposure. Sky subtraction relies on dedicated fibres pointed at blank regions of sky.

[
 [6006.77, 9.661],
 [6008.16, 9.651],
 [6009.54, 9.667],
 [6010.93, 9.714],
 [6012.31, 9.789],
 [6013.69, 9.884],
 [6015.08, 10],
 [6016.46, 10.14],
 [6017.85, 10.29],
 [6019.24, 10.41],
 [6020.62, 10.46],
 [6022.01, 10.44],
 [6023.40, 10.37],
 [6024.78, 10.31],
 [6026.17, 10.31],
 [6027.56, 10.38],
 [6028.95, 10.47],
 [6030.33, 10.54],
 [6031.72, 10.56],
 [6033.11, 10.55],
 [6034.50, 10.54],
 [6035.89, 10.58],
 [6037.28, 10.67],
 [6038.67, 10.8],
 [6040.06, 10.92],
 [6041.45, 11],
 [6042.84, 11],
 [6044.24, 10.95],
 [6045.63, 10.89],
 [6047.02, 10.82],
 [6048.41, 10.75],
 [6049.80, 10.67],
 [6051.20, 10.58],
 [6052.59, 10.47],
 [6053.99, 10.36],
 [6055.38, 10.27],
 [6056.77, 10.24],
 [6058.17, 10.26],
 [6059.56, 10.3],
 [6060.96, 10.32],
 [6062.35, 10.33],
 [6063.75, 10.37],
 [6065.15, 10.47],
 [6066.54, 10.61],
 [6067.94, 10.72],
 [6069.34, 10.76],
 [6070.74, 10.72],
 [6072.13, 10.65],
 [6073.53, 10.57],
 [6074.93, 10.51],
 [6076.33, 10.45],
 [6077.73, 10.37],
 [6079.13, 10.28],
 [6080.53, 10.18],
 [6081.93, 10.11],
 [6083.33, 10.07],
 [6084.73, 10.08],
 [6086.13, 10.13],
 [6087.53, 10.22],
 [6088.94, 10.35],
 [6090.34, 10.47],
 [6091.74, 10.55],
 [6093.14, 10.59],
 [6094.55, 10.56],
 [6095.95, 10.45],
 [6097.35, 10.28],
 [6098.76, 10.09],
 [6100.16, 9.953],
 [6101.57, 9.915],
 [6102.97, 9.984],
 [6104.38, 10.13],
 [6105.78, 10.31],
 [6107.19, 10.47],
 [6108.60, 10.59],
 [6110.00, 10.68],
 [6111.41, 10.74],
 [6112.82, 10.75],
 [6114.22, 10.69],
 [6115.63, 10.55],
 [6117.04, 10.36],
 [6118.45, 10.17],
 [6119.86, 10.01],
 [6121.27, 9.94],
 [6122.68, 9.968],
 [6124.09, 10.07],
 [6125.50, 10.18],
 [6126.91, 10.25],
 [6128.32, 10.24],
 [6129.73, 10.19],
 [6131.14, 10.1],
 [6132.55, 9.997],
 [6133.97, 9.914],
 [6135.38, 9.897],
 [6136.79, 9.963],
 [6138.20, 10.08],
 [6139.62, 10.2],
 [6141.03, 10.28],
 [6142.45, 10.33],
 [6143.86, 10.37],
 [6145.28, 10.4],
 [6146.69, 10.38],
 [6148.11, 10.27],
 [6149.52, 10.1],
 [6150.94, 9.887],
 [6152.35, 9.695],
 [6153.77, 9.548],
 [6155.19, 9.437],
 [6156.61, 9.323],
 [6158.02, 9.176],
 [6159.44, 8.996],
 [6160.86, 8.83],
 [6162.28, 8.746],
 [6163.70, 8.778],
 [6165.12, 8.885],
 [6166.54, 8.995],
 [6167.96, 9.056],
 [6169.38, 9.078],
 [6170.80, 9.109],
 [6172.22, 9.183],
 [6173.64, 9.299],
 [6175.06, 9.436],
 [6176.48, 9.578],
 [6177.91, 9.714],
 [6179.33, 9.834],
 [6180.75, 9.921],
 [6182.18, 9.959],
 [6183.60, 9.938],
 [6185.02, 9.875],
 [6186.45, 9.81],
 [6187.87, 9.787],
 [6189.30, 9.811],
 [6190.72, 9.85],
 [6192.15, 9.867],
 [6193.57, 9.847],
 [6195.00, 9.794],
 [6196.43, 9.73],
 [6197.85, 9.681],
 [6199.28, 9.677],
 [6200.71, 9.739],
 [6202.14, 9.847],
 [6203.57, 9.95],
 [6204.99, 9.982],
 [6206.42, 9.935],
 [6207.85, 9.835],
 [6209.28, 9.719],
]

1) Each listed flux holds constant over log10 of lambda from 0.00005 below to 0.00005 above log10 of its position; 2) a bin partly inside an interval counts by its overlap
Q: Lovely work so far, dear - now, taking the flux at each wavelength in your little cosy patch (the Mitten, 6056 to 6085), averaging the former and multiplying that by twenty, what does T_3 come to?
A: 208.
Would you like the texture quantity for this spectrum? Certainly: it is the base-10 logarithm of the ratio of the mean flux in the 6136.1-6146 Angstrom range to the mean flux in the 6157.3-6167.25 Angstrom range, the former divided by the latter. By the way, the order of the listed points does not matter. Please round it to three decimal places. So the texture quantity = 0.060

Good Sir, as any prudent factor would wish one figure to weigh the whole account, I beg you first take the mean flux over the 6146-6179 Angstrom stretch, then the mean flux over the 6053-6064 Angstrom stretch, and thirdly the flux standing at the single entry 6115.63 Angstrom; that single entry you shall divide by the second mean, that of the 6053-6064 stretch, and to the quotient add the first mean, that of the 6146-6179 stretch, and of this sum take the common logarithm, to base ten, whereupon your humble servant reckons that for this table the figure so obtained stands 1.02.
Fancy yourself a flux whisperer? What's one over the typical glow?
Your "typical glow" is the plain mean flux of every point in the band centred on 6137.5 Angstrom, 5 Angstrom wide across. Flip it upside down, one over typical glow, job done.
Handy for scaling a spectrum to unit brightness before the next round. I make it 0.100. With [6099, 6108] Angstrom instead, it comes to 0.099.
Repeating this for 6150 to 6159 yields 0.105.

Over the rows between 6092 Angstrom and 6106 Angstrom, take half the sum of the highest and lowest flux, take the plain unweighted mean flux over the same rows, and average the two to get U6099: 10.2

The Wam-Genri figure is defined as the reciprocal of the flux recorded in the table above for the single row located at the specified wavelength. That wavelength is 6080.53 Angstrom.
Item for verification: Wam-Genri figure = 0.0982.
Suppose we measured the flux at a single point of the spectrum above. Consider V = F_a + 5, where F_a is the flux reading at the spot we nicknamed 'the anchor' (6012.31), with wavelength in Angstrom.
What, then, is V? 14.8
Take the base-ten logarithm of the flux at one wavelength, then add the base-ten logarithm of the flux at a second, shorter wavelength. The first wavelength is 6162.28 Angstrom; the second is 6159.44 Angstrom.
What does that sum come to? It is 1.90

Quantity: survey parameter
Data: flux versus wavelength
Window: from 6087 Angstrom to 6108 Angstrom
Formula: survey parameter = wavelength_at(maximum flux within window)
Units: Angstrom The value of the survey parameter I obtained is 6093.14 Angstrom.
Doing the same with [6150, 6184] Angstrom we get 6182.18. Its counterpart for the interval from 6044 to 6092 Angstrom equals 6044.24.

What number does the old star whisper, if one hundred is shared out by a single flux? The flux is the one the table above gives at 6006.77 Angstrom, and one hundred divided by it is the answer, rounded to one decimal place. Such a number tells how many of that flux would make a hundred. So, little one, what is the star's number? 10.4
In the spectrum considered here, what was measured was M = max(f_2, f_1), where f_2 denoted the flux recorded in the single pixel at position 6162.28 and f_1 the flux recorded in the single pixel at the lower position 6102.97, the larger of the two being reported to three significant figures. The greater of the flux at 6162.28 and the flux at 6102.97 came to 9.98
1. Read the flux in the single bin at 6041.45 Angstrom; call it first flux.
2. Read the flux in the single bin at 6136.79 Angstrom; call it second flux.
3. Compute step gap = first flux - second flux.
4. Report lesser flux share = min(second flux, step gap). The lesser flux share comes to 1.0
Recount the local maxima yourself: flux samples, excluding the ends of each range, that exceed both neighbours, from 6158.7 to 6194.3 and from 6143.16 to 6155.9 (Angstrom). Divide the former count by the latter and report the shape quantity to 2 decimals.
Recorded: 2.00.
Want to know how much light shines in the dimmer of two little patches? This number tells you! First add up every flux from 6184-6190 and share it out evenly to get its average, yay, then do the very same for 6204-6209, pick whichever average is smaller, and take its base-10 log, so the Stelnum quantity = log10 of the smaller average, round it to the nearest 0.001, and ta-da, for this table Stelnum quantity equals 0.992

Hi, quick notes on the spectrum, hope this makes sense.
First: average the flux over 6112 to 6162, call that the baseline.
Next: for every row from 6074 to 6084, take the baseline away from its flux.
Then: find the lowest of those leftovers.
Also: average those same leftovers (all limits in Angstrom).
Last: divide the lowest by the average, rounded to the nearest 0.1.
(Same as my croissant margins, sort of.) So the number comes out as 0.2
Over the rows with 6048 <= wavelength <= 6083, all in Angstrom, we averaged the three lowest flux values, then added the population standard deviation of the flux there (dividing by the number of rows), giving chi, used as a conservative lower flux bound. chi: 10.4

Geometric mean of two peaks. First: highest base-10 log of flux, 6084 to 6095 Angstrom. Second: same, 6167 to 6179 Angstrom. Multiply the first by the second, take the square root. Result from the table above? 1.006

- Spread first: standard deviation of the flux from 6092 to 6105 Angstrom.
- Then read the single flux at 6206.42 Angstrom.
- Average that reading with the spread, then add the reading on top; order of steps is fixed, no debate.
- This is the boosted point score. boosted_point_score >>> 15.0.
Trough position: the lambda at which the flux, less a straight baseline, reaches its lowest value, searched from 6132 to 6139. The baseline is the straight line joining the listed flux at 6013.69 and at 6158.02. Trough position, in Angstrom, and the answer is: 6135.38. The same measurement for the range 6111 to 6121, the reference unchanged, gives 6119.86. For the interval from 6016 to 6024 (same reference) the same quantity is 6016.46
